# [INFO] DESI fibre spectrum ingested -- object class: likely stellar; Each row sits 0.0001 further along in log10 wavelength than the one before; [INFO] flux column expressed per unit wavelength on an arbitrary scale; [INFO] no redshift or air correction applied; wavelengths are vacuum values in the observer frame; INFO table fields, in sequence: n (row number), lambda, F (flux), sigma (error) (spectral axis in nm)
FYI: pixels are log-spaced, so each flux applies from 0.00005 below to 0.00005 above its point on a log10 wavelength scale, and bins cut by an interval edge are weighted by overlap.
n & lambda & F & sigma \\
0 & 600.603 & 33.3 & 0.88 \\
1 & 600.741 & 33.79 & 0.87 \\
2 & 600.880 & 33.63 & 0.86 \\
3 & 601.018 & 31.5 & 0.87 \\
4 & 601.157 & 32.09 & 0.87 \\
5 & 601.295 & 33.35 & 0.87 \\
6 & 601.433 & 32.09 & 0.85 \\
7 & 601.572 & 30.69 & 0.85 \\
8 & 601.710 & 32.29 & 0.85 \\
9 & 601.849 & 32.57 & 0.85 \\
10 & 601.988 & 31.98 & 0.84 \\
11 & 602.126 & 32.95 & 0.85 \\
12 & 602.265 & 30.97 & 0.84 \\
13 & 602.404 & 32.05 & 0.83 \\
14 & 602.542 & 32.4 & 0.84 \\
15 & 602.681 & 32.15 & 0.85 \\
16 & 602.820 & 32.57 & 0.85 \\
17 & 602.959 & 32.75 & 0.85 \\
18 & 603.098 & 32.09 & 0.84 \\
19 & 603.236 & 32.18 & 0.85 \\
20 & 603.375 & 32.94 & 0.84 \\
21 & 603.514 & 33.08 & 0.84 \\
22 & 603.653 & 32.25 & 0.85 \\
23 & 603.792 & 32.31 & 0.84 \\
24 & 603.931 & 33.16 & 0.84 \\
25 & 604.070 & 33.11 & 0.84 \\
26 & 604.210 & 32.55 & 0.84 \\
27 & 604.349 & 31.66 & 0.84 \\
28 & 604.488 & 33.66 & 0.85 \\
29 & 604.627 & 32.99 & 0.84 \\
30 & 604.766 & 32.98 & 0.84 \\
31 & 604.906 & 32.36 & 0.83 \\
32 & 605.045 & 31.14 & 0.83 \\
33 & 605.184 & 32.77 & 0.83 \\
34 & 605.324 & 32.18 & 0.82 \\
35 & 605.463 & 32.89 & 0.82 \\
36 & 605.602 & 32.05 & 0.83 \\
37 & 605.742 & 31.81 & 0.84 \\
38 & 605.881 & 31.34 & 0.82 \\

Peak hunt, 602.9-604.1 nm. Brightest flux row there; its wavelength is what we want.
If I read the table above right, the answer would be 603.931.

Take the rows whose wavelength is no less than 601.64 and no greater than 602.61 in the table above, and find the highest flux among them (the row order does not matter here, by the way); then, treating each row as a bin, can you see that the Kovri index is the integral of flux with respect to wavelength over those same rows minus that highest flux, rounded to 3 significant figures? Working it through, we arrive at -1.73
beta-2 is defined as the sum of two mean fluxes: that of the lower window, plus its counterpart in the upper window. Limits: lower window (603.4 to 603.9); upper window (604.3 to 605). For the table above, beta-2 65.3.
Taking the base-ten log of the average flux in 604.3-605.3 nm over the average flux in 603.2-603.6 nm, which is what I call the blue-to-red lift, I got -0.003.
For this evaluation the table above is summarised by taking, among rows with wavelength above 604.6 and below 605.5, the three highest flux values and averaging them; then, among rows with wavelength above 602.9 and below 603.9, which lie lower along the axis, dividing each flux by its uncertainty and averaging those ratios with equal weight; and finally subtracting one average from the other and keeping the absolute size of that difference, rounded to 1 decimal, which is 5.6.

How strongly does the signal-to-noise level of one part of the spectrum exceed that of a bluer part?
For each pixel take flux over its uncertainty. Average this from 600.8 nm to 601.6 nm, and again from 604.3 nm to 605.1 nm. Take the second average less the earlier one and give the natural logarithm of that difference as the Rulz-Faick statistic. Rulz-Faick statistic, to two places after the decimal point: 0.28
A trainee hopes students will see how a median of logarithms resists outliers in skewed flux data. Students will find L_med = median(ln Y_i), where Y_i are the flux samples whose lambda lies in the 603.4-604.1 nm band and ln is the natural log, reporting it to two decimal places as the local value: 3.50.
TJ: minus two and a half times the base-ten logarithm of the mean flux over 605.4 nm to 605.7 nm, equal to -3.78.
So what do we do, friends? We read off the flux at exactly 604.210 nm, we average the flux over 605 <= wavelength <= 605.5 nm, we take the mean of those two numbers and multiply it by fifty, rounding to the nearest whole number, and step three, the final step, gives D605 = 1620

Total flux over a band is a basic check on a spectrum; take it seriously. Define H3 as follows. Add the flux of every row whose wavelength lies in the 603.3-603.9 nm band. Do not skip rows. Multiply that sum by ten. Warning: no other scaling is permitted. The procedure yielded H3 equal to 1306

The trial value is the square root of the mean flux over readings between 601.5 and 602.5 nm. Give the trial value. 5.651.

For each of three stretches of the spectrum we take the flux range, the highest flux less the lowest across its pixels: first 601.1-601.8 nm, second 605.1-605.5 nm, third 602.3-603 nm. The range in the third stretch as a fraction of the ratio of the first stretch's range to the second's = 0.19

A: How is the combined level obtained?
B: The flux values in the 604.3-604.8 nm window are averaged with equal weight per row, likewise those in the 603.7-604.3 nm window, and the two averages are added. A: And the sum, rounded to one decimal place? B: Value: 65.6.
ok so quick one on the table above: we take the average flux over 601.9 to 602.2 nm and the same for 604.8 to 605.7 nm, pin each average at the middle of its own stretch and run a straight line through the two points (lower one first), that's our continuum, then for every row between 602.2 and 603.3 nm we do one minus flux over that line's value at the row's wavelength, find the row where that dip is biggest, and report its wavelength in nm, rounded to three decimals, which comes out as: 602.265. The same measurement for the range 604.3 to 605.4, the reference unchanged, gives 605.045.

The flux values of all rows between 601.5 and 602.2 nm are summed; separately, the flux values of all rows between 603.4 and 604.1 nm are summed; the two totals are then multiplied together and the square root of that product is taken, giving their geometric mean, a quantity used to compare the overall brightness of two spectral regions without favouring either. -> 162.2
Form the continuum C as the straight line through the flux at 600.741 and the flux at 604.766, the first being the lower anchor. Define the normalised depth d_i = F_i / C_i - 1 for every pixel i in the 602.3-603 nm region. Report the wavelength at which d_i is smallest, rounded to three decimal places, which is 602.404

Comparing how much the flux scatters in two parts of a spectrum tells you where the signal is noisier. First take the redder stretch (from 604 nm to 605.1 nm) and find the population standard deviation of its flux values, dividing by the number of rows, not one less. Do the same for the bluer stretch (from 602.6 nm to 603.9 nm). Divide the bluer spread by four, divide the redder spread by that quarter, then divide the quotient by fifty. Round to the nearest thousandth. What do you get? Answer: 0.177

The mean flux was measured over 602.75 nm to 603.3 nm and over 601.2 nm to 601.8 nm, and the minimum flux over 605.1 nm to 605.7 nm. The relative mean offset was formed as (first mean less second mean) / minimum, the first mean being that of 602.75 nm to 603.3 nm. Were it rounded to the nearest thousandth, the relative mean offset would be 0.009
